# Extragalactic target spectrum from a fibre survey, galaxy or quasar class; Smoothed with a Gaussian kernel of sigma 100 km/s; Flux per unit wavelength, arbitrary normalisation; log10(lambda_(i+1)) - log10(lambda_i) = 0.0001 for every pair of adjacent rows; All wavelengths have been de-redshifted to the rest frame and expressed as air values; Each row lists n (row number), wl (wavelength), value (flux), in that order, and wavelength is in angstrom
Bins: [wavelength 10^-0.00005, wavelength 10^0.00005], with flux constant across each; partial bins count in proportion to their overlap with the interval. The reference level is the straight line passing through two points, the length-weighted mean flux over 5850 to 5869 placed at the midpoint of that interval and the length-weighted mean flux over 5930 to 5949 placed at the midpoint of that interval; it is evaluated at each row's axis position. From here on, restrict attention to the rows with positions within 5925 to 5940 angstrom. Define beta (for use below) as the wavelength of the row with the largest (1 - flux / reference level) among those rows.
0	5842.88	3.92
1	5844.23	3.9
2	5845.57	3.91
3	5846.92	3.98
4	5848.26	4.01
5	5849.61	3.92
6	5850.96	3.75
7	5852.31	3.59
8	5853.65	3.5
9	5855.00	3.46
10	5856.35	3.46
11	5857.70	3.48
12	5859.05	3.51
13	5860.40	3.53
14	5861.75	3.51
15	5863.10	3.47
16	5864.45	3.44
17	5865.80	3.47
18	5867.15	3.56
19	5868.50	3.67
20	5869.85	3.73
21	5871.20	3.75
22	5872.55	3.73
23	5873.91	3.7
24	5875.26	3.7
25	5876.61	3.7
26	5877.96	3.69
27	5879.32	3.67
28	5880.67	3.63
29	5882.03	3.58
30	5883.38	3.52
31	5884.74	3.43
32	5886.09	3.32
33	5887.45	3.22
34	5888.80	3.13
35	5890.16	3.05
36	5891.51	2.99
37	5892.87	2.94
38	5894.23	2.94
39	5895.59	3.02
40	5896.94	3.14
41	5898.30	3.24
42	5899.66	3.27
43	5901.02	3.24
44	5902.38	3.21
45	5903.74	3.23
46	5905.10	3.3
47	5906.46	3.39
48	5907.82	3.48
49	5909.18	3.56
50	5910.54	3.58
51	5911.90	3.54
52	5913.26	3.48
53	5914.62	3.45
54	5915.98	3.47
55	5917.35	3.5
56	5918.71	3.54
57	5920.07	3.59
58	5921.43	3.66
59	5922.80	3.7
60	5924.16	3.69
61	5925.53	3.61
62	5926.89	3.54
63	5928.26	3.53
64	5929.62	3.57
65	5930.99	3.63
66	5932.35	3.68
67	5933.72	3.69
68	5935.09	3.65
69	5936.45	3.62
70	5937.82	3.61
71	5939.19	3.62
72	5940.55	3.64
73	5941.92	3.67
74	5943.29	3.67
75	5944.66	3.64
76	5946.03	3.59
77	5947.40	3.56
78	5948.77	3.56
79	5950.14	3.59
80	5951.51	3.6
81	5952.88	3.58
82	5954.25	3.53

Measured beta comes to 5928.26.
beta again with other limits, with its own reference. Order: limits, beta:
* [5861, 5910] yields 5894.23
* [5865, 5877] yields 5865.80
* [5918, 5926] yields 5918.71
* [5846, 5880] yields 5864.45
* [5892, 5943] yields 5894.23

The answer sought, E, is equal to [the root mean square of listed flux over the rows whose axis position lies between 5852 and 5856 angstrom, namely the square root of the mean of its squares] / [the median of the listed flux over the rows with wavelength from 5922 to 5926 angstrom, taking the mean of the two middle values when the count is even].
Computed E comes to 0.95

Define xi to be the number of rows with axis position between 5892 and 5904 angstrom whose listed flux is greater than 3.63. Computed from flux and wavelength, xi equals 0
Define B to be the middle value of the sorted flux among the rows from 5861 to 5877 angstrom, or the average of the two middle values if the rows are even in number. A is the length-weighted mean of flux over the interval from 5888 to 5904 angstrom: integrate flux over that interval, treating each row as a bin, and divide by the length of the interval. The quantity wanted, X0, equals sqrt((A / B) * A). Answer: 1.623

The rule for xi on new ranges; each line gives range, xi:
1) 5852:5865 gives 0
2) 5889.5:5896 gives 0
